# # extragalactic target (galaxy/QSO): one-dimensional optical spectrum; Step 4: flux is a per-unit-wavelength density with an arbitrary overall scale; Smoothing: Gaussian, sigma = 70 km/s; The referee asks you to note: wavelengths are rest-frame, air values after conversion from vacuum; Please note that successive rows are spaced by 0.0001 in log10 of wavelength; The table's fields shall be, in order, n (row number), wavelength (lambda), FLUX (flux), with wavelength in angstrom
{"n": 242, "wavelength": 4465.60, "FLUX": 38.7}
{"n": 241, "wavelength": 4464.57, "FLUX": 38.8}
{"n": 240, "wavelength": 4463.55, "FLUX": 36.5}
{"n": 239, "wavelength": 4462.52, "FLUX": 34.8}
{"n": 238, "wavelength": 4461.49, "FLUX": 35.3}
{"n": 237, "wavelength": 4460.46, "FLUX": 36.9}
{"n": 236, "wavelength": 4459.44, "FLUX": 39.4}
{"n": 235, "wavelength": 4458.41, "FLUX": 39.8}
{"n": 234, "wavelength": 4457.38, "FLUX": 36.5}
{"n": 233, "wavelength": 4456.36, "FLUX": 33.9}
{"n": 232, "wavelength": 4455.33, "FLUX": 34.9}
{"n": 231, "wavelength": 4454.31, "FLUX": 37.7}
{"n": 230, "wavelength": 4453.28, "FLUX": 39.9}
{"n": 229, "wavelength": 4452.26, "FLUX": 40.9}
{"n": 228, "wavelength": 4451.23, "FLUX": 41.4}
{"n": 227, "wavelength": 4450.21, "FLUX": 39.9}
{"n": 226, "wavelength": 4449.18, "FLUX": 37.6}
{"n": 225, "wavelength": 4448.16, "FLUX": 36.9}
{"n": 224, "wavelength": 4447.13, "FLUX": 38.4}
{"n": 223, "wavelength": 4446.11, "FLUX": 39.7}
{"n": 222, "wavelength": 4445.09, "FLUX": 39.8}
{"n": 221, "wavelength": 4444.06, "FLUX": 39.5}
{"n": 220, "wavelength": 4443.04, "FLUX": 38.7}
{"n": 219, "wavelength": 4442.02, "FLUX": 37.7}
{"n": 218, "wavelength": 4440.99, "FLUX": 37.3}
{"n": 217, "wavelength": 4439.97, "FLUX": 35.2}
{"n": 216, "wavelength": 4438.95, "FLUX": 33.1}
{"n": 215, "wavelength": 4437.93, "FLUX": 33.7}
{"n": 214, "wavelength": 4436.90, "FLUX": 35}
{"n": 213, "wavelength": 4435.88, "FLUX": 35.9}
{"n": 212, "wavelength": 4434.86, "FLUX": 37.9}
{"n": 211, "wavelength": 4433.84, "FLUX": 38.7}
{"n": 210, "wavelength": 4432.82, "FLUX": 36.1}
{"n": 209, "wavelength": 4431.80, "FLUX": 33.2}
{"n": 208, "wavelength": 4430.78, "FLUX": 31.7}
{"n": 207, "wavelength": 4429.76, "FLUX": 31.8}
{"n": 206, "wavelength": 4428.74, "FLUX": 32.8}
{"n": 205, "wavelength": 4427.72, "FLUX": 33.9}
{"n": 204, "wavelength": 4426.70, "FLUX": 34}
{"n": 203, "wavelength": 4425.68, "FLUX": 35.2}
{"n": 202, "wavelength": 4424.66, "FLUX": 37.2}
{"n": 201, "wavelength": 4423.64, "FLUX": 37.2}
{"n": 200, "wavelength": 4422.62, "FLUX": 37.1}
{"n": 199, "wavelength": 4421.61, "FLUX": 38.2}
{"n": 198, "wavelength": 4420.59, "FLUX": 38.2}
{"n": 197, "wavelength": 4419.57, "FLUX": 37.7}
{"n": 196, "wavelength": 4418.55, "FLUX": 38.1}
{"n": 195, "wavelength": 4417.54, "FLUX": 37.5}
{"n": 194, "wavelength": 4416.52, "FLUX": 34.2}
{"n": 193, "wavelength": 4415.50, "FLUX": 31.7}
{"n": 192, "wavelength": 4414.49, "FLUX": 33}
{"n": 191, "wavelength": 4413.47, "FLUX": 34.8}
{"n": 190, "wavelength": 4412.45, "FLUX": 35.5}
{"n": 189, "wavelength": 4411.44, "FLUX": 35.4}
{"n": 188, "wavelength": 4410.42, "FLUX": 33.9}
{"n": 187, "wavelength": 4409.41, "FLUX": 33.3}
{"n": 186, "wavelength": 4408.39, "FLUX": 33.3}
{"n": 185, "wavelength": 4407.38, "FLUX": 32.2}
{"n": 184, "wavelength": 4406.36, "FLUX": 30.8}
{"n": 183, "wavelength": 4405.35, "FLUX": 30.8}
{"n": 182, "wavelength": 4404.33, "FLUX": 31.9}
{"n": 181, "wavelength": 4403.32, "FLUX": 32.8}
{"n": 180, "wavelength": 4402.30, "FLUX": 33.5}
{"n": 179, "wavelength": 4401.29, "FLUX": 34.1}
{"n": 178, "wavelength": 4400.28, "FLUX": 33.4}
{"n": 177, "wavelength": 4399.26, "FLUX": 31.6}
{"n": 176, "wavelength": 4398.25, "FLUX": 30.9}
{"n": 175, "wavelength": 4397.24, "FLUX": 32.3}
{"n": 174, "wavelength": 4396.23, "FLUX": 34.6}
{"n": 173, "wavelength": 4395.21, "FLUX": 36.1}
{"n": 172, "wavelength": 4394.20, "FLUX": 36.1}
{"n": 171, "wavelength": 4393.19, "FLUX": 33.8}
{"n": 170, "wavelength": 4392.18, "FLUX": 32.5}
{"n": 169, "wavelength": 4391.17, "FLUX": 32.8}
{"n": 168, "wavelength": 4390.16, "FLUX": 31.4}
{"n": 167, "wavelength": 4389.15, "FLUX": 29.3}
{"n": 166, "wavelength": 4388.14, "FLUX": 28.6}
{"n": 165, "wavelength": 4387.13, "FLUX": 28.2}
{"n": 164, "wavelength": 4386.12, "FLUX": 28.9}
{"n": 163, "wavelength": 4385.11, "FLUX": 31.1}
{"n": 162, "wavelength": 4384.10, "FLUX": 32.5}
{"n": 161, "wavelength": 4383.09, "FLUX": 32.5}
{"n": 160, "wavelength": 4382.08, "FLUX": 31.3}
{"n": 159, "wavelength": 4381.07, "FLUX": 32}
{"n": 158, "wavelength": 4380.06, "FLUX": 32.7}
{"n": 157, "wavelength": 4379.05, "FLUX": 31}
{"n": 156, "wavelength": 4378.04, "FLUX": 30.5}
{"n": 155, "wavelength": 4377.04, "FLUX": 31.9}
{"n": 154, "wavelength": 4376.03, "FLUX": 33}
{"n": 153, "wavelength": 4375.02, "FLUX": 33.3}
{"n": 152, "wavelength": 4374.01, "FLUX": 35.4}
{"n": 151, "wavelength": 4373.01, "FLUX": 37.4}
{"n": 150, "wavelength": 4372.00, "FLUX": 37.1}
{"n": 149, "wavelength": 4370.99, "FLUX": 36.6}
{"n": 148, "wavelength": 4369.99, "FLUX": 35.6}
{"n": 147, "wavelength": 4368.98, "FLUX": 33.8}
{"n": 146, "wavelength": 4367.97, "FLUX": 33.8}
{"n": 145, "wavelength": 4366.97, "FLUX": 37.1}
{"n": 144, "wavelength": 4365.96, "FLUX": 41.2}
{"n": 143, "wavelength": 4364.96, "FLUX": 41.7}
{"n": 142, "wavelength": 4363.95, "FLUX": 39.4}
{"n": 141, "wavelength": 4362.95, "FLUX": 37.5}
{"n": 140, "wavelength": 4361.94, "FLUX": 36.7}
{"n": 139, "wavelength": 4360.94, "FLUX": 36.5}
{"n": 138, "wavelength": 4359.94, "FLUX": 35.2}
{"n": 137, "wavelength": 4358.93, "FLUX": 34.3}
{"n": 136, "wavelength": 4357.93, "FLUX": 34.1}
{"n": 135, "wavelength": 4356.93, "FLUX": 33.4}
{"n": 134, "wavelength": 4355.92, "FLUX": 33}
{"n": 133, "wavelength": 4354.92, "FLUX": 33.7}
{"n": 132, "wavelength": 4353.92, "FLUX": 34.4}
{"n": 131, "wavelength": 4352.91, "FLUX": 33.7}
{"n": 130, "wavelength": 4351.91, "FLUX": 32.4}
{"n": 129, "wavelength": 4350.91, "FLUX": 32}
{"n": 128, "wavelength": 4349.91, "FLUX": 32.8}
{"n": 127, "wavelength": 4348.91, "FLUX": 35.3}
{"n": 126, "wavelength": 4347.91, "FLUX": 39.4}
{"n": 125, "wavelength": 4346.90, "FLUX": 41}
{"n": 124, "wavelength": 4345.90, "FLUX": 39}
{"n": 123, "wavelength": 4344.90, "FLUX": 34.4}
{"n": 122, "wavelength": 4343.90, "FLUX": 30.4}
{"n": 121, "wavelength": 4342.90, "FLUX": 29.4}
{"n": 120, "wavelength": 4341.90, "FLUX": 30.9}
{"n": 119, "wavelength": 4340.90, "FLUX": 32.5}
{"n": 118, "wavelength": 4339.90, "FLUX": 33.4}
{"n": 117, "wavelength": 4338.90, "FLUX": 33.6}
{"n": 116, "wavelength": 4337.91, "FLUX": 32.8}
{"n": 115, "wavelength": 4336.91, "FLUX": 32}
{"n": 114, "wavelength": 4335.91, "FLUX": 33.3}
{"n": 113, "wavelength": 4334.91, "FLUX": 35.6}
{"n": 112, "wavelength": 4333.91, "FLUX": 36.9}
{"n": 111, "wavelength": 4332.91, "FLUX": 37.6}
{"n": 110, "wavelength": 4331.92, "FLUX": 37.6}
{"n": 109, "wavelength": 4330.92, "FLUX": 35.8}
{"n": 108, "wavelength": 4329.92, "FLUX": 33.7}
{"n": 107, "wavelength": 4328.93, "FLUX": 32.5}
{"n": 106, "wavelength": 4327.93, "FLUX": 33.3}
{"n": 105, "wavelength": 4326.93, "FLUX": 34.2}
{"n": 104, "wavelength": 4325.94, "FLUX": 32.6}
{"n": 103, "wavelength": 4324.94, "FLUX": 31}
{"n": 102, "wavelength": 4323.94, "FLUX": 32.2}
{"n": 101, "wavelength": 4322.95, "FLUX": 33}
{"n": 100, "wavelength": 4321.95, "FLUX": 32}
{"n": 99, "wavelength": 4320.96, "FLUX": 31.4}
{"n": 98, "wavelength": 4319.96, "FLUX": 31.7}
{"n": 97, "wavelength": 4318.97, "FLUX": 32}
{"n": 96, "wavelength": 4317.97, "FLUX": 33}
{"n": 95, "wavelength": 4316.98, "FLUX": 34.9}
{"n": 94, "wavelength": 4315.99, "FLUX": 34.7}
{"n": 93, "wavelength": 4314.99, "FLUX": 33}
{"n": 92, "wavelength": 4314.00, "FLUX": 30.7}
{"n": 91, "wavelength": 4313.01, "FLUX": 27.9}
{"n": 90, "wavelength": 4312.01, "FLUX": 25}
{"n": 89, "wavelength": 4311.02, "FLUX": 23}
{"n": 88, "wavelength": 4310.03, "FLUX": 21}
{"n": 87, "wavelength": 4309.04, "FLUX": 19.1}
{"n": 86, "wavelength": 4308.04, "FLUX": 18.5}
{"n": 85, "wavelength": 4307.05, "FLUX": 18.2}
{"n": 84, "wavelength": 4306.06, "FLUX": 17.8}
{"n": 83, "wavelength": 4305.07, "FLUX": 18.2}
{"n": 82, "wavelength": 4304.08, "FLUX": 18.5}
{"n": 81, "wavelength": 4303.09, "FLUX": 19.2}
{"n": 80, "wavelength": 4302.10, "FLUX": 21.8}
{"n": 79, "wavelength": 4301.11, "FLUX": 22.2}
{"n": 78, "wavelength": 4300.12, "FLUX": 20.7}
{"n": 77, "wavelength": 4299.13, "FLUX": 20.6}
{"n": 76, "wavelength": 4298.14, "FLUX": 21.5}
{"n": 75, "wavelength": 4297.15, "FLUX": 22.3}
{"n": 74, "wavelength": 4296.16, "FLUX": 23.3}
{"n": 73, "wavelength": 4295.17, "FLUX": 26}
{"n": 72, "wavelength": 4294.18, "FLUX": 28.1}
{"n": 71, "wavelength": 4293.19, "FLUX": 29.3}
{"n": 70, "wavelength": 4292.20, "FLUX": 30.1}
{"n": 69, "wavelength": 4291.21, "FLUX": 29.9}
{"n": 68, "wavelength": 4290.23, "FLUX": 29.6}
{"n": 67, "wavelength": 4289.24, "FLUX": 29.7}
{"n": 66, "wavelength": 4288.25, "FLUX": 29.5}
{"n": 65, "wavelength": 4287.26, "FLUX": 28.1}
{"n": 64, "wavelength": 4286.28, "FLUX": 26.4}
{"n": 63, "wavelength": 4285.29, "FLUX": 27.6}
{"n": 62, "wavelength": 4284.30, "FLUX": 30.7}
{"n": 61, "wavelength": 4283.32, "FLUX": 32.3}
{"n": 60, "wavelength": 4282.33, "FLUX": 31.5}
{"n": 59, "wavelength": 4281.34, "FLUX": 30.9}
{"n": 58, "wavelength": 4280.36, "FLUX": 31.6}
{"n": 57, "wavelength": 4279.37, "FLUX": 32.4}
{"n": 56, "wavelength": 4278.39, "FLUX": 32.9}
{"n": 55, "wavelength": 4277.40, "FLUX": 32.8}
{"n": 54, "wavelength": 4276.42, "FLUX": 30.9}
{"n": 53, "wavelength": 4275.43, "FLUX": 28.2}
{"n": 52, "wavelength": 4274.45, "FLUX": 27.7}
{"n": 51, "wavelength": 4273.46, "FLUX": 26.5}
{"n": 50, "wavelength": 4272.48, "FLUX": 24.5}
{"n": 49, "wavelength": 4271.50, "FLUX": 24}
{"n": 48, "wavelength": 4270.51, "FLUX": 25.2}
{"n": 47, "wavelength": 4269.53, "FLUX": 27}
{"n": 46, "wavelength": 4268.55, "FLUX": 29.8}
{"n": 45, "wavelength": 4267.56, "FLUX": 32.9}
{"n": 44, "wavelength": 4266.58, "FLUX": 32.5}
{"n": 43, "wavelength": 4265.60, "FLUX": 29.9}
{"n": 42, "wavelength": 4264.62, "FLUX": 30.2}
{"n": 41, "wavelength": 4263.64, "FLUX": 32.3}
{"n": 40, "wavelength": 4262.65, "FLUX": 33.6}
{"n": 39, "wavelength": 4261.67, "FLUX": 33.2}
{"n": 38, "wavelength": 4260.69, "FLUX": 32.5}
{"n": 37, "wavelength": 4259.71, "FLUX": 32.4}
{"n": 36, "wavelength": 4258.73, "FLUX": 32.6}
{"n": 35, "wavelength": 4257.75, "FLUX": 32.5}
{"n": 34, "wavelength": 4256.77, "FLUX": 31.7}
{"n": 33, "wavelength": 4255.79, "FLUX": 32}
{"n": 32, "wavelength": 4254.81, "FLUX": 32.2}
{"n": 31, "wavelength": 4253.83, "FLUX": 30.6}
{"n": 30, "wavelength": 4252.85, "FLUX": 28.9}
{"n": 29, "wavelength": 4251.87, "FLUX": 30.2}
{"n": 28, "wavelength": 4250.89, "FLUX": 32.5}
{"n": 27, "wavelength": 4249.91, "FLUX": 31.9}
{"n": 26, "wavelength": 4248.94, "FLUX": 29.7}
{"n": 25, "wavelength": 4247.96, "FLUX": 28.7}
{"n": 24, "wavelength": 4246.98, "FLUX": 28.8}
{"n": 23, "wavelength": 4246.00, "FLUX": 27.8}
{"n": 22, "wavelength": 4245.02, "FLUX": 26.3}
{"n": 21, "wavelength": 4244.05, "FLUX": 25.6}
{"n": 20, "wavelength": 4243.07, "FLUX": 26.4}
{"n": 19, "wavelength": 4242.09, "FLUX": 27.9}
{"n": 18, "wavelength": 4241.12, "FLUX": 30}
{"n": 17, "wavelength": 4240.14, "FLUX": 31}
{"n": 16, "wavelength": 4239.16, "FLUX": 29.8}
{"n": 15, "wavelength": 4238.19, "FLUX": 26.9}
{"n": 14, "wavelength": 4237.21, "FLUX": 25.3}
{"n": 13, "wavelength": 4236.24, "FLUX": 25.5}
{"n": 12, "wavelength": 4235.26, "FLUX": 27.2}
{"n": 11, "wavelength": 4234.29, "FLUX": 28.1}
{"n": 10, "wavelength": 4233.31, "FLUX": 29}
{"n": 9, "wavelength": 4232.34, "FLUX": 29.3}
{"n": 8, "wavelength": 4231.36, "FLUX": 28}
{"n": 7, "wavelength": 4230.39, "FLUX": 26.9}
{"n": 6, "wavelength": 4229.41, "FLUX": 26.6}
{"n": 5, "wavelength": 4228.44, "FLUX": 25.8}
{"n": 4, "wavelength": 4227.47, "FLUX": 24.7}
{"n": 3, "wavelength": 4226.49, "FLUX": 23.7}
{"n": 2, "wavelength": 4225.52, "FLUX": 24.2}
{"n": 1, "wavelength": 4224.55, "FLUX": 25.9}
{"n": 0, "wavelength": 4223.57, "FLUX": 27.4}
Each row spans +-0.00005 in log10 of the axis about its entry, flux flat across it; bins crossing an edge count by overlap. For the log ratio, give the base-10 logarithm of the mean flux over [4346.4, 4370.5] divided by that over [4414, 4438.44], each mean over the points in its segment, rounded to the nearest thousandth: 0.004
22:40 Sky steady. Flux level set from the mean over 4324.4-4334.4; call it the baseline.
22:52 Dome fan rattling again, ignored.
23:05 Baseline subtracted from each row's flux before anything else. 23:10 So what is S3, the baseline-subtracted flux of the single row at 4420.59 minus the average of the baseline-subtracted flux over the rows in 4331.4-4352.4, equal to 4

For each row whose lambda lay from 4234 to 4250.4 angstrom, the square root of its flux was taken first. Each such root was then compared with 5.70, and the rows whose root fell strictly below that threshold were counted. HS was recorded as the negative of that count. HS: -17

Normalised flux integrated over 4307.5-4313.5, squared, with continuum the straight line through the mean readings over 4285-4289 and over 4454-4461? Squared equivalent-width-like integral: 21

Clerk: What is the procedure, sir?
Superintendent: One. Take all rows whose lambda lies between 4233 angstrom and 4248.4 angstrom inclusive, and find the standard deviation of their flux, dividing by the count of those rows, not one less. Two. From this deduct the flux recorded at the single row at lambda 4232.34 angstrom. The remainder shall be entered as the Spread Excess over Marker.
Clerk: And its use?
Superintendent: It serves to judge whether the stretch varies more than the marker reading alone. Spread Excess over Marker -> -27.6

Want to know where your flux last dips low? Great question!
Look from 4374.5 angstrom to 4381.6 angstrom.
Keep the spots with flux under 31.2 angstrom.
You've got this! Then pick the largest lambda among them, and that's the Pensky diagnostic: 4379.05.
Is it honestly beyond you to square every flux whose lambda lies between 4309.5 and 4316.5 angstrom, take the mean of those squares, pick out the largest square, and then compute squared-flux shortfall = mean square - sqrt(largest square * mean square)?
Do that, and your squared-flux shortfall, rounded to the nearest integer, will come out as -181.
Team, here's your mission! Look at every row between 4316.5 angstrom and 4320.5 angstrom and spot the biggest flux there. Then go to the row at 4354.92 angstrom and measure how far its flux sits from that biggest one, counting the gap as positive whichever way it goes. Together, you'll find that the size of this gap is 1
